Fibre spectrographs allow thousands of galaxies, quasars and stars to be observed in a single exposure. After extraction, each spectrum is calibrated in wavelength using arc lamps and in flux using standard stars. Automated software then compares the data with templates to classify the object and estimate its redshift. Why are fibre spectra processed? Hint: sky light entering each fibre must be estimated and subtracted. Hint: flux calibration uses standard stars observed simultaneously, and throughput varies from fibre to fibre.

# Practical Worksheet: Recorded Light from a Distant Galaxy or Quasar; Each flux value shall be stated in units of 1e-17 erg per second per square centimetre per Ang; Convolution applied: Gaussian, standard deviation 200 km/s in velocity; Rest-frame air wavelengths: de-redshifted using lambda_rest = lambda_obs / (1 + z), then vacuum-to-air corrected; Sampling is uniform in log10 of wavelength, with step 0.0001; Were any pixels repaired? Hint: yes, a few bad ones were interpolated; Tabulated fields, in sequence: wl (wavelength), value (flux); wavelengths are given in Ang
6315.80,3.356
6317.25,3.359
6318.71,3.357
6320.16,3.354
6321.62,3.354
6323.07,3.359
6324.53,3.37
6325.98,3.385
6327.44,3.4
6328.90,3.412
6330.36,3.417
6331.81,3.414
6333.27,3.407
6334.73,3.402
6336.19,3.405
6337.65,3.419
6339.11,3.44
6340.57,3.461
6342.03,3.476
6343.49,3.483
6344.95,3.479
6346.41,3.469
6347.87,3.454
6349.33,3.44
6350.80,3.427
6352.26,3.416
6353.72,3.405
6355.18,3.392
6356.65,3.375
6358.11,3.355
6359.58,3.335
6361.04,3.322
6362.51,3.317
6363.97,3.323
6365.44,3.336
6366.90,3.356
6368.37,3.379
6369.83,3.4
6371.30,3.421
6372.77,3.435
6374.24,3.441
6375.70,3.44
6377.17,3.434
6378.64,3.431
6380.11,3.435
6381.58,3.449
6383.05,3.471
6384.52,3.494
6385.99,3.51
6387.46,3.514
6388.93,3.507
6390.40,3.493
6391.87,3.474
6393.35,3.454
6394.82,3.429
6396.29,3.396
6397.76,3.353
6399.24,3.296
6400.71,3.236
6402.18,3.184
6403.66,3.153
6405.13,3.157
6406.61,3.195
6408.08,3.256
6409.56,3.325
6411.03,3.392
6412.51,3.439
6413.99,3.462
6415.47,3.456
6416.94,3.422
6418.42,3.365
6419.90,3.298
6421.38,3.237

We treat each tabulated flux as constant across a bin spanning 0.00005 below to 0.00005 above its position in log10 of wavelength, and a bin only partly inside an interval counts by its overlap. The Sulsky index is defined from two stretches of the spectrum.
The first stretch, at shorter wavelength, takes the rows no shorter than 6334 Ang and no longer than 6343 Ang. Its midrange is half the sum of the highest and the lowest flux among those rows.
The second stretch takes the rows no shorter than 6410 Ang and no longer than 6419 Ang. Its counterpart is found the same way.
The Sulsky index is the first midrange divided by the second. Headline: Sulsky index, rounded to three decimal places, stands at 1.007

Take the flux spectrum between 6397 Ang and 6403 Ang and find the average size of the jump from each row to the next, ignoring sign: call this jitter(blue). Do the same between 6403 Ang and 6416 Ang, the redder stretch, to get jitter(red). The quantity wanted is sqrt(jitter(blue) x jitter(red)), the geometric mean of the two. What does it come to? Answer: 0.047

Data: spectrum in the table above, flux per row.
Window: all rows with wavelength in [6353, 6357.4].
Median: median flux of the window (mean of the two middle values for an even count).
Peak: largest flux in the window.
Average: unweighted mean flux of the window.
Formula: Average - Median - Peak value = -3.41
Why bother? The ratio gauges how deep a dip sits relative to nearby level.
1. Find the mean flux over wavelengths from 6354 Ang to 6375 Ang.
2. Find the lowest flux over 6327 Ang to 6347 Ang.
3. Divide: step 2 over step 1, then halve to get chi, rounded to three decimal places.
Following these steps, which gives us 0.504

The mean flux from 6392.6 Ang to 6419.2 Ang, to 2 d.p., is 3.33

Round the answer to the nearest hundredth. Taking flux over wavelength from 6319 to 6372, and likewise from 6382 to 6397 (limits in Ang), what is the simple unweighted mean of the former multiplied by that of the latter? 11.81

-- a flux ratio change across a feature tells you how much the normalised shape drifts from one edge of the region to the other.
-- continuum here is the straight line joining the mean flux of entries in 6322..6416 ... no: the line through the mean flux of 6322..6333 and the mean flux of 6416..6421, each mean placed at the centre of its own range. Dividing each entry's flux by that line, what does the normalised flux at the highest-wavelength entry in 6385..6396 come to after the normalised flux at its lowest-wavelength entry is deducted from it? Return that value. -0.02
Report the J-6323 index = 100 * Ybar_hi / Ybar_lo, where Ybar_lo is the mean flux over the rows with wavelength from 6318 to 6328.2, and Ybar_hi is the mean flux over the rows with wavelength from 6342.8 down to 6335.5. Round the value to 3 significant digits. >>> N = 102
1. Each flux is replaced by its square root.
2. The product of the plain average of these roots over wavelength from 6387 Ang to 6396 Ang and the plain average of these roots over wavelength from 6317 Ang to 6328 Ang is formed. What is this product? 3.42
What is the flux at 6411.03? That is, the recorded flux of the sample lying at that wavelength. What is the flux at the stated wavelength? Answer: 3.392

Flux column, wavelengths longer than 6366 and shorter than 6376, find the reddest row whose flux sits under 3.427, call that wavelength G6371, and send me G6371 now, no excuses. 6371.30 Ang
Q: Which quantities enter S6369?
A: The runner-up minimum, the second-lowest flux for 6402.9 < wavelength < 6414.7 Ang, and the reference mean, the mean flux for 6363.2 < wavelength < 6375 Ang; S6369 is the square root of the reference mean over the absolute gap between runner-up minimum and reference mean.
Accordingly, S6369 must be 3.8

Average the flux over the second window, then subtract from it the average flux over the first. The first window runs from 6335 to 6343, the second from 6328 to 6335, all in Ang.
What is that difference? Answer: -0.03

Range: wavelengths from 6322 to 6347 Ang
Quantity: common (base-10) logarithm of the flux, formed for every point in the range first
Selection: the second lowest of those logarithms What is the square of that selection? 0.278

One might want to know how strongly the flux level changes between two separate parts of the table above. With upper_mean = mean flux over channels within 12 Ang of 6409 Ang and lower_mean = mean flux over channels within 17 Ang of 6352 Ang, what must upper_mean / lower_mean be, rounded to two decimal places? 0.97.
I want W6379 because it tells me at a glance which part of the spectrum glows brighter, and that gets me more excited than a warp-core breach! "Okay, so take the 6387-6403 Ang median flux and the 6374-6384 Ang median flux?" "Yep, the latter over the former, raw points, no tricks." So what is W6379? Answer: 1.00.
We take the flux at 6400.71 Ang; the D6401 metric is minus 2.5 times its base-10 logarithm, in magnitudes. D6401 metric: -1.28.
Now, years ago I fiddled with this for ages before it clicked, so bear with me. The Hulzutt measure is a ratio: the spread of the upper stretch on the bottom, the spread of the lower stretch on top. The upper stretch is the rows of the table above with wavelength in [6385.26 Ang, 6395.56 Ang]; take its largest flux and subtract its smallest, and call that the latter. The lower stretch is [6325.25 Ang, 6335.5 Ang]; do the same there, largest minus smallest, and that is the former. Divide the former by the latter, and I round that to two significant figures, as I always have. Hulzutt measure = 0.38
